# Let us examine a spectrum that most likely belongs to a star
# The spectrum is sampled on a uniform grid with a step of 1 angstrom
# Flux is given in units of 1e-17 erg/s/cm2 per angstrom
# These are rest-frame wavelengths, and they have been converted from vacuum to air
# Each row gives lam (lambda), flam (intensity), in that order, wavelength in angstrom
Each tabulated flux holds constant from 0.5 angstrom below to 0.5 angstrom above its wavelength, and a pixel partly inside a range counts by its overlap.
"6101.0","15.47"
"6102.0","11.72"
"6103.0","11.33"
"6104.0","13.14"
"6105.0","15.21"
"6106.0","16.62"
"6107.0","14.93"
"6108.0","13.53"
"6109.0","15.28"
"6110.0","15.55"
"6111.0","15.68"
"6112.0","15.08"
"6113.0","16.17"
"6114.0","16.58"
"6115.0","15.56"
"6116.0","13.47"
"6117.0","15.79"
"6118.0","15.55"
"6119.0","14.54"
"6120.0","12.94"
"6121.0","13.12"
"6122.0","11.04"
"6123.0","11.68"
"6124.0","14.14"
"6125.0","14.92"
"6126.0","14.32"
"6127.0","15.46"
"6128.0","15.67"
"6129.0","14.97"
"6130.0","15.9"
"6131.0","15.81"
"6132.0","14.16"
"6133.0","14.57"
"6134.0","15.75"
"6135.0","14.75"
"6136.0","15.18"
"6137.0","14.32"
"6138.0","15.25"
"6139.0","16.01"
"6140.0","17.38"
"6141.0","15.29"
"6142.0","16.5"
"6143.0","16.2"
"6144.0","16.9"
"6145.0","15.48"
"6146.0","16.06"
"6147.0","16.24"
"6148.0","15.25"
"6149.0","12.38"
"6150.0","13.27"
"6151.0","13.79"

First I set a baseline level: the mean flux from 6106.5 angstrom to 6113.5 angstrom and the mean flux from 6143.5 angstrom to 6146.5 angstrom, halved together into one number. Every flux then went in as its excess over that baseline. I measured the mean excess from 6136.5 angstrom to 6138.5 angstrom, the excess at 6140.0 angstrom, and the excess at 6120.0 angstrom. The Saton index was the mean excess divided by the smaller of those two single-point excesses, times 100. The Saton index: 32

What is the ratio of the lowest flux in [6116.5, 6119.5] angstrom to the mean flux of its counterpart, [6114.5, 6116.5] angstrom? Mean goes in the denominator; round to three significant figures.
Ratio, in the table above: 1.00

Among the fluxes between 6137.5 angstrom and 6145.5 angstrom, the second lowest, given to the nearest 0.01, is 15.29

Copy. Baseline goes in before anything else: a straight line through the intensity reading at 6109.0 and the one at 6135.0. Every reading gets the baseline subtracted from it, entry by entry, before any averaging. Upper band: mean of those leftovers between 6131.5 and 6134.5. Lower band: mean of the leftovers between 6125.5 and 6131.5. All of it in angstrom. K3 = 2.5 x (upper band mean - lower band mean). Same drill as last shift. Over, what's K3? -1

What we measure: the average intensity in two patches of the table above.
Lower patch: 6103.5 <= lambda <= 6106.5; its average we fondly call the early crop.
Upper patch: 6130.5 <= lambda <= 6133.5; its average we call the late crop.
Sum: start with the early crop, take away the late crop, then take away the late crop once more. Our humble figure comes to -14.7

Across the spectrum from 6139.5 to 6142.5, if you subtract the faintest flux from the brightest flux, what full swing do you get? 2.1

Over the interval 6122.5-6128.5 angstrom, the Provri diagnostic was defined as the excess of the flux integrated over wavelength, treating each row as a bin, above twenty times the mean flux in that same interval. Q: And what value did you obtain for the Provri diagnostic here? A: -201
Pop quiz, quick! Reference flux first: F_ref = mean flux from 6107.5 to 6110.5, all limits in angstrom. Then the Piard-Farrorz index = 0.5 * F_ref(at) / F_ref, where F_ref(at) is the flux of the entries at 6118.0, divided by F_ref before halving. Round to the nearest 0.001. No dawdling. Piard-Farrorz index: 0.526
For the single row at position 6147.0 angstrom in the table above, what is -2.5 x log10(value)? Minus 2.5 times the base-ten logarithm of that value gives -3.03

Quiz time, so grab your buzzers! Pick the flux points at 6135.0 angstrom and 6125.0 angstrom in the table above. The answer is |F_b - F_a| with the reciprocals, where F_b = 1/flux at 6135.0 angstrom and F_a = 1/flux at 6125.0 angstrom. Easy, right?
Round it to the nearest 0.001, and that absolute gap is 0.001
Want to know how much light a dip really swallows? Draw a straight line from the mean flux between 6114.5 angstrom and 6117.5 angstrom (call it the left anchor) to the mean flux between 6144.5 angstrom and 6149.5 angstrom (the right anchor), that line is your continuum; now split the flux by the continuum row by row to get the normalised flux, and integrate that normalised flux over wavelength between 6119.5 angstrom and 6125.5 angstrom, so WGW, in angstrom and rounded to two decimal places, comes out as 5.20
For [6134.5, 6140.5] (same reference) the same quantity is 6.18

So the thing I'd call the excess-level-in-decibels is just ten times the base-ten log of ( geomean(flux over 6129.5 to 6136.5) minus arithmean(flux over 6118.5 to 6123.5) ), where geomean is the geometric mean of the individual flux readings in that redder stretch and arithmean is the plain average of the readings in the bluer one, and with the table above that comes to 4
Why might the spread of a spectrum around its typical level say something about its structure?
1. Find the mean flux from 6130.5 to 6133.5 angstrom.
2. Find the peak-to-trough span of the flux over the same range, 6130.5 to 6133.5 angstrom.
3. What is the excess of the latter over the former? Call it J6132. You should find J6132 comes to -13.2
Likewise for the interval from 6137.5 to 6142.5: -14.0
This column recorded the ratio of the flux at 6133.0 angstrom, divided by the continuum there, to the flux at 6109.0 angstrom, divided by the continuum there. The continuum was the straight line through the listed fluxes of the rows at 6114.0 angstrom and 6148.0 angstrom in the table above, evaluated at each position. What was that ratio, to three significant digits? 1.01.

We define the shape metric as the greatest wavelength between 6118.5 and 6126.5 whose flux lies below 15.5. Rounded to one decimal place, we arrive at 6126.0 angstrom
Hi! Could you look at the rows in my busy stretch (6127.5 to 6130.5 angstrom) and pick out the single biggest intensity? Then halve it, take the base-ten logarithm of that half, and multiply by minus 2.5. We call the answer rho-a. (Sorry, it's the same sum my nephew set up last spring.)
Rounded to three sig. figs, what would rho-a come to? -2.25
